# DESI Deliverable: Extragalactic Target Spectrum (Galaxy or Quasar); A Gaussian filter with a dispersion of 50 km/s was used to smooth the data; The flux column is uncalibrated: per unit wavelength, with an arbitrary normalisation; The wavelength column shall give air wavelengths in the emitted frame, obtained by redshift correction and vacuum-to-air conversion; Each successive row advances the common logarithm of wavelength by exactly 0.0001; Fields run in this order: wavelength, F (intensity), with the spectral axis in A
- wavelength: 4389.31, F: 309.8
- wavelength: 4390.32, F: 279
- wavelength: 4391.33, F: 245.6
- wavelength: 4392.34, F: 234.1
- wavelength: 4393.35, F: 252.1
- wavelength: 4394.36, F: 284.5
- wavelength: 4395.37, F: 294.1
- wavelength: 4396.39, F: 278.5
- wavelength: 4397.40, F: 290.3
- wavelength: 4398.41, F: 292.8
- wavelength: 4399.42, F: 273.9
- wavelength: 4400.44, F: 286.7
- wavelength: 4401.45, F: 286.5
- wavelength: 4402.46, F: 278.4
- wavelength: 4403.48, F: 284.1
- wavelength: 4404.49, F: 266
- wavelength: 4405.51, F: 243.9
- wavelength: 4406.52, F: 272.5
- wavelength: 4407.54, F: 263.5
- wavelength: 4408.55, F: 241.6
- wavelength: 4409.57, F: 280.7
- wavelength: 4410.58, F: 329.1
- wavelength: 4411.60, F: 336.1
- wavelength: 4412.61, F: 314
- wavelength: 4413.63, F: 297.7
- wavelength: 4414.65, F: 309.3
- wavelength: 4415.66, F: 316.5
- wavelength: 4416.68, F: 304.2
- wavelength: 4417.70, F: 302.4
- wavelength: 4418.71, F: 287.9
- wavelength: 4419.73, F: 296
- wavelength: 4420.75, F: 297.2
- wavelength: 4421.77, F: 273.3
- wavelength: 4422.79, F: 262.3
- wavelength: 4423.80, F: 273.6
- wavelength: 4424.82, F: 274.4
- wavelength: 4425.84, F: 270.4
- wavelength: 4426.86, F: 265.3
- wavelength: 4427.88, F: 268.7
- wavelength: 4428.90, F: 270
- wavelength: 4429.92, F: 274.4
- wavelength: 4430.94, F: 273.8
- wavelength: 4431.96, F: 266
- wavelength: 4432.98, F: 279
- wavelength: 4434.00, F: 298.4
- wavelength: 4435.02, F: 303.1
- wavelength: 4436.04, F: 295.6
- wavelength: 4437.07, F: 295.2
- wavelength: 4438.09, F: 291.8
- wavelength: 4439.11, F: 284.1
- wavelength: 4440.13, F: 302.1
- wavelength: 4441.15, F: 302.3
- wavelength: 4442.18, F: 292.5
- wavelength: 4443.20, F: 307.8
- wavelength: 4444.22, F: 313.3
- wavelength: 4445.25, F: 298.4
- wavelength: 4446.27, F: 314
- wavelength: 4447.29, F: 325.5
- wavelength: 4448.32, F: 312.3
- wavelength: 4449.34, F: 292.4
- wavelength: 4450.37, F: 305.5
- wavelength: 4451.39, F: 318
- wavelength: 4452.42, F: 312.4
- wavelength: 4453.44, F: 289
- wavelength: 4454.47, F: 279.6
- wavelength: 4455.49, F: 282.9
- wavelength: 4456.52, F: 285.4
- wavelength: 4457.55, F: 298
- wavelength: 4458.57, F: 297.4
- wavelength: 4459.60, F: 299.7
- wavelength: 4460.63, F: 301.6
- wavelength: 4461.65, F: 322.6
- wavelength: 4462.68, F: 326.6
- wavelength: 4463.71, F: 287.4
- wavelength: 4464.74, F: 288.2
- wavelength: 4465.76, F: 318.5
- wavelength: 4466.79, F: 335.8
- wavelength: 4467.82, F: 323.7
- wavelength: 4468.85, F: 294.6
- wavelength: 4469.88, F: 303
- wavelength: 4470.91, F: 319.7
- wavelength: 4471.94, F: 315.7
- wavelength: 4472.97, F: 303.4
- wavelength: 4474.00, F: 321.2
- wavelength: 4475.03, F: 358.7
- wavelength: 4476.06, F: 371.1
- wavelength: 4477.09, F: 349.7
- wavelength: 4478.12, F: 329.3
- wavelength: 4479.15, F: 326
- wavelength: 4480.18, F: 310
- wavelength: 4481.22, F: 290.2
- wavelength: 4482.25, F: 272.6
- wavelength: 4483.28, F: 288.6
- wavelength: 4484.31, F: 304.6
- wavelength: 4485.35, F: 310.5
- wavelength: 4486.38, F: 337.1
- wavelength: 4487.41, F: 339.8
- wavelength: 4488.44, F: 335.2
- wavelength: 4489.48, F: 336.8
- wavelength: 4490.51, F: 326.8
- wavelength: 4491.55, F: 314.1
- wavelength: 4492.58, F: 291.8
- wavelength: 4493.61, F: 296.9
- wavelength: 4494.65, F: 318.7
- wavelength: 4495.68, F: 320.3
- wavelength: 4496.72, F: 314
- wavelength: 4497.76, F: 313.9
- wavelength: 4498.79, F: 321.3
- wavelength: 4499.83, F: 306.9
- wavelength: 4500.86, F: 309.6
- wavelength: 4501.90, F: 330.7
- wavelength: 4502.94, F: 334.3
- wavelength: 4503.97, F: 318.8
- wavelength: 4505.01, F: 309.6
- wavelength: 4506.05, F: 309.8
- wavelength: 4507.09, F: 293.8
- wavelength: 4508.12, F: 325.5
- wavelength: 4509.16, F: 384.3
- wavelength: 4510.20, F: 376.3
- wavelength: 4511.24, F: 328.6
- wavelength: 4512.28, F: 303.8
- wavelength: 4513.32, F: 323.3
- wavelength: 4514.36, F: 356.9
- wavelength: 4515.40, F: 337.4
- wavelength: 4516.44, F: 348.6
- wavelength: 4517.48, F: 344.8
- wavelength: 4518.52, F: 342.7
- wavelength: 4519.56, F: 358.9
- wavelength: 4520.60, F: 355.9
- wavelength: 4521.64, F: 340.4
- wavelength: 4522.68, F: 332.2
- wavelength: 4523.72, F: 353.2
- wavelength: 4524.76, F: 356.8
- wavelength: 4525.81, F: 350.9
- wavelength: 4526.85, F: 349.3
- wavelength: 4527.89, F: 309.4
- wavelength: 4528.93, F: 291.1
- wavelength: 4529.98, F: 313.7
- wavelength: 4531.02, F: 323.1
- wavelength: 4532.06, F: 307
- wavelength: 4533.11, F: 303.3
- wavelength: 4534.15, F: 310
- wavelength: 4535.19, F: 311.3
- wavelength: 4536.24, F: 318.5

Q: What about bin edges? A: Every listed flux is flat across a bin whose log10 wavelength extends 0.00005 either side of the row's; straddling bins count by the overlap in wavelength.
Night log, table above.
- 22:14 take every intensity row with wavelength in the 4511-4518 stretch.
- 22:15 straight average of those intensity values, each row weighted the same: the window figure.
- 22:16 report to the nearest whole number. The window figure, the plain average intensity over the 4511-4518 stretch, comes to 335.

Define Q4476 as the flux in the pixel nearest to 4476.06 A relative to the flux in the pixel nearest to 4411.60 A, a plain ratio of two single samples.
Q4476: 1.10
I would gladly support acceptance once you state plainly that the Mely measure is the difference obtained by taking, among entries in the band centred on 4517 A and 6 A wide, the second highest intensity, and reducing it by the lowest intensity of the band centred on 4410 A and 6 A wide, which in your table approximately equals 115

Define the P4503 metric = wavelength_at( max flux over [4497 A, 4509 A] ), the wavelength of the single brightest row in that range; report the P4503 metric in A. 4502.94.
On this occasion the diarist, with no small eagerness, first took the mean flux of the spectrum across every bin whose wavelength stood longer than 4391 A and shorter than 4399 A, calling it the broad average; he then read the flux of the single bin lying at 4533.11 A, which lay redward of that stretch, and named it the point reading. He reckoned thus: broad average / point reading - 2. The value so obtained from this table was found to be -1.10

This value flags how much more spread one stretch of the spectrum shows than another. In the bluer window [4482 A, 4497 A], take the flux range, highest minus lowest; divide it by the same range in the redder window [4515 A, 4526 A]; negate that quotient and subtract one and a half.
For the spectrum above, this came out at -4.02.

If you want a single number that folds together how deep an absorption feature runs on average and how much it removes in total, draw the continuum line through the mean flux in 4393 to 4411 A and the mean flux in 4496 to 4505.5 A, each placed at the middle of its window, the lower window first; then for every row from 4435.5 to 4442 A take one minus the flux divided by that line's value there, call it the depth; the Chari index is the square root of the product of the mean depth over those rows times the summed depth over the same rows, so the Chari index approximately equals 0.02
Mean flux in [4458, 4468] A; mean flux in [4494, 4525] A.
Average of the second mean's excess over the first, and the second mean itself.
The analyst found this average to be 177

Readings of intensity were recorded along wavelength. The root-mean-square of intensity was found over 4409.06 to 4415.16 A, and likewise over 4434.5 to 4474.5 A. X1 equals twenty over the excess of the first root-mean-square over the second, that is 2.7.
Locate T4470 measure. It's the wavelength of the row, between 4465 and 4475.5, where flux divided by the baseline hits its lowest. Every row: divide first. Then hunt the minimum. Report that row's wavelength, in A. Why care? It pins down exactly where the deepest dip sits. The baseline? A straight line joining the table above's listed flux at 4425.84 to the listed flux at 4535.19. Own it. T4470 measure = 4468.85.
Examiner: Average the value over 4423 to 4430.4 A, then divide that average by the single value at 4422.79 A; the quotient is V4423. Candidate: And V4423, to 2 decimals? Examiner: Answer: 1.03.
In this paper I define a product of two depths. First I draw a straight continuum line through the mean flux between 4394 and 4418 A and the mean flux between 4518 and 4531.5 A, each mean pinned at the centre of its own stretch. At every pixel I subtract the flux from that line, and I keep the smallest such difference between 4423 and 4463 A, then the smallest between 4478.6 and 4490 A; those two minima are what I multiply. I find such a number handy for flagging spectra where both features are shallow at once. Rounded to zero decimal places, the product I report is 367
